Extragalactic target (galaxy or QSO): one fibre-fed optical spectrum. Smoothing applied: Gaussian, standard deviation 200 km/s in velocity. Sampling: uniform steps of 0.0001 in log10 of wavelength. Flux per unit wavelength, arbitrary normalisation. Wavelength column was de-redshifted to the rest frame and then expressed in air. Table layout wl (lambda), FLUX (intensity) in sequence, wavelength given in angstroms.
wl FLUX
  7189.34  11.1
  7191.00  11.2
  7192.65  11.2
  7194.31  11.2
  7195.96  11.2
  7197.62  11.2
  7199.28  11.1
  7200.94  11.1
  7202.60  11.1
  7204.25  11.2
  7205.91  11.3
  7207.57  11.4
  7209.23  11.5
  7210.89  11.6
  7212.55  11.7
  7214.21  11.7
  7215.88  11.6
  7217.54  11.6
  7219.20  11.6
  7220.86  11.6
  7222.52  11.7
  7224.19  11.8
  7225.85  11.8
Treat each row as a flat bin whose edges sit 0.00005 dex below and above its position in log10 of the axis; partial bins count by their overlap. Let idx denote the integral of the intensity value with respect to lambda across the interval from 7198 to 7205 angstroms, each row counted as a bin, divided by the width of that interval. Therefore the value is 11.1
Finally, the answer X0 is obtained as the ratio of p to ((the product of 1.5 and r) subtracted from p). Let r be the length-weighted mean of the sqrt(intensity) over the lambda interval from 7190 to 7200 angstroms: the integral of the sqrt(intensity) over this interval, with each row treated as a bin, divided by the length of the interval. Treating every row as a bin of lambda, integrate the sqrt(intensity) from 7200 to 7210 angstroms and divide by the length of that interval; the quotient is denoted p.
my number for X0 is -2.02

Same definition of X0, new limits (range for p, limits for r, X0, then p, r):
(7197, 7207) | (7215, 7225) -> -1.88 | 3.343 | 3.41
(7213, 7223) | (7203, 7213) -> -2.05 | 3.411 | 3.38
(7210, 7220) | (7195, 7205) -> -2.13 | 3.410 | 3.34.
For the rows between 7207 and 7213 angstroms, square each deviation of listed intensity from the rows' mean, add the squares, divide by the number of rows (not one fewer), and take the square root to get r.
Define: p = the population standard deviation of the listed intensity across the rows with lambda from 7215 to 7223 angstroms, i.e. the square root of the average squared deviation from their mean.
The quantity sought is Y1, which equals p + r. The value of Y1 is 0.152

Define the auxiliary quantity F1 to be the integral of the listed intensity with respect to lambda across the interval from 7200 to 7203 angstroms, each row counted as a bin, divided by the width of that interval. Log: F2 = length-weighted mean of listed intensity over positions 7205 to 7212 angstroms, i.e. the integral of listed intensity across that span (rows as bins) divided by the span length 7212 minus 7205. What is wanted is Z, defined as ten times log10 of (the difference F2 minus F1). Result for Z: -4.3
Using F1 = 11.1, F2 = 11.5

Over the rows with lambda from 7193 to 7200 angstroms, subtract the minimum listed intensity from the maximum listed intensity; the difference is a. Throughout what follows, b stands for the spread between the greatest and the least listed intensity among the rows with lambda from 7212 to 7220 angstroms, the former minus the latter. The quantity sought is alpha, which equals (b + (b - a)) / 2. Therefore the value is 0.05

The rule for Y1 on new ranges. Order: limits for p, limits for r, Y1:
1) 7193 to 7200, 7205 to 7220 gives 0.169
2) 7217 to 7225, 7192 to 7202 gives 0.127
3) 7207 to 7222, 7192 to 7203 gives 0.137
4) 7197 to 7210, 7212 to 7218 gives 0.191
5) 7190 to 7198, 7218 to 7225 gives 0.083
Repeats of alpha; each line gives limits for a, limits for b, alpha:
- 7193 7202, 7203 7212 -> 0.35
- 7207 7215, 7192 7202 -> -0.05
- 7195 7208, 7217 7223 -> -0.05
